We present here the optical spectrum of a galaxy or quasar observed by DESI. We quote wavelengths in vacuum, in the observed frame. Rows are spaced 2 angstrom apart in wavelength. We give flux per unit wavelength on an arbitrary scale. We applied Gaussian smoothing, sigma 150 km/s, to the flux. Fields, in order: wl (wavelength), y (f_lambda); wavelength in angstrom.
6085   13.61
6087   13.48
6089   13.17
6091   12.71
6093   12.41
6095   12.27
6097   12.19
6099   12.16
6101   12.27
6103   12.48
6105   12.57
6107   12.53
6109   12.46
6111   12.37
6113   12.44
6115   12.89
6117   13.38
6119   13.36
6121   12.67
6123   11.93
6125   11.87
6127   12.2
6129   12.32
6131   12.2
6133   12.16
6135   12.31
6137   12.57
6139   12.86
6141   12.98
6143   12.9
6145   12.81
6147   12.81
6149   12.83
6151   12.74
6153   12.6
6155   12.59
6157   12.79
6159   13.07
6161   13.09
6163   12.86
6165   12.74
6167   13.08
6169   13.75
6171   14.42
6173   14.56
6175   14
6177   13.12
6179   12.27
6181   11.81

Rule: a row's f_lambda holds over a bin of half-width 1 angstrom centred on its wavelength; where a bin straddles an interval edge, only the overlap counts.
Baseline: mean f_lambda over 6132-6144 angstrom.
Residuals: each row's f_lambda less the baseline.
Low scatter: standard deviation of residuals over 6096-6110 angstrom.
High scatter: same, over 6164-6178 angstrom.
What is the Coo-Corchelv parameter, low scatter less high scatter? -0.5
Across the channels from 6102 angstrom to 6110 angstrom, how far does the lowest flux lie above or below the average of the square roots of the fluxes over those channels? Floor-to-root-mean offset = 8.9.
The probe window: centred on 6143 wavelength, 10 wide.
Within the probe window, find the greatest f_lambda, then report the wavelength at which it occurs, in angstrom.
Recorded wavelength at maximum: 6141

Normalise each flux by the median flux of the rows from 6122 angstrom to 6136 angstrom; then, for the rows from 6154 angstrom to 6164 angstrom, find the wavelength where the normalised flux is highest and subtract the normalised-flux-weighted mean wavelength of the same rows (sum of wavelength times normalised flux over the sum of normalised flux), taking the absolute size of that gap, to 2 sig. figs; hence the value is 2.0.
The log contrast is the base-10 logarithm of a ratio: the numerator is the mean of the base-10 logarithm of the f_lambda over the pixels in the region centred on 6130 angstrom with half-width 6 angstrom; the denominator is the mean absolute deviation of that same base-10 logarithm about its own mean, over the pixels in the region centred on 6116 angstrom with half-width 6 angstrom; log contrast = 1.95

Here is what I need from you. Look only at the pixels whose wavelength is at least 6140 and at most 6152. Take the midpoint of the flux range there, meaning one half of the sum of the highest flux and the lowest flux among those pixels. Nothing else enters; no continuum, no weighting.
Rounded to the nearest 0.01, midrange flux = 12.86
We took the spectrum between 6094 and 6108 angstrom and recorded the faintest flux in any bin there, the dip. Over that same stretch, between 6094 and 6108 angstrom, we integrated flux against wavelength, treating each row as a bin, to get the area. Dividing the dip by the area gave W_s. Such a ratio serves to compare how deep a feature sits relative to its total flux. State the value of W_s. 0.0703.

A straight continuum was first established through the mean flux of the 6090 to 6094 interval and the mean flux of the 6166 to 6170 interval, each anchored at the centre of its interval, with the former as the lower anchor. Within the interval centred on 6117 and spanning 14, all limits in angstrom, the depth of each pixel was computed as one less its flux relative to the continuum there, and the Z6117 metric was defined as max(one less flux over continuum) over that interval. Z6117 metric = 0.076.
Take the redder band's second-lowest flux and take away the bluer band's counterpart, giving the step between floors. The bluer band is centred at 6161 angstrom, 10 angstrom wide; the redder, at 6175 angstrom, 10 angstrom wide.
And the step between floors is 0.3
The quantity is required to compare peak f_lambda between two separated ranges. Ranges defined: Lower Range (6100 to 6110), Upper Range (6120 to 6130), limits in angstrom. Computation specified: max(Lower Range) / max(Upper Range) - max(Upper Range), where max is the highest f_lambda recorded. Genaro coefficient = -11.7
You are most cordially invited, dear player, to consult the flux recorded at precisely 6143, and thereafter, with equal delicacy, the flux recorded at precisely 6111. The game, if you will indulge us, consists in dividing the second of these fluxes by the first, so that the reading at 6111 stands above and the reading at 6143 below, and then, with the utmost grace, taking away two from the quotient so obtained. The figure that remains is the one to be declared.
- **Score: -1.04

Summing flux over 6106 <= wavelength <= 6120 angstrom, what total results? 89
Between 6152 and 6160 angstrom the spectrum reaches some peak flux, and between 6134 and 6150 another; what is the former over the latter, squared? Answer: 1.01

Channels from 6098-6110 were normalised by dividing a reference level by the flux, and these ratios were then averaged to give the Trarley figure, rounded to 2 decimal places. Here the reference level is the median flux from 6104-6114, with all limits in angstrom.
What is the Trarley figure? 1.00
